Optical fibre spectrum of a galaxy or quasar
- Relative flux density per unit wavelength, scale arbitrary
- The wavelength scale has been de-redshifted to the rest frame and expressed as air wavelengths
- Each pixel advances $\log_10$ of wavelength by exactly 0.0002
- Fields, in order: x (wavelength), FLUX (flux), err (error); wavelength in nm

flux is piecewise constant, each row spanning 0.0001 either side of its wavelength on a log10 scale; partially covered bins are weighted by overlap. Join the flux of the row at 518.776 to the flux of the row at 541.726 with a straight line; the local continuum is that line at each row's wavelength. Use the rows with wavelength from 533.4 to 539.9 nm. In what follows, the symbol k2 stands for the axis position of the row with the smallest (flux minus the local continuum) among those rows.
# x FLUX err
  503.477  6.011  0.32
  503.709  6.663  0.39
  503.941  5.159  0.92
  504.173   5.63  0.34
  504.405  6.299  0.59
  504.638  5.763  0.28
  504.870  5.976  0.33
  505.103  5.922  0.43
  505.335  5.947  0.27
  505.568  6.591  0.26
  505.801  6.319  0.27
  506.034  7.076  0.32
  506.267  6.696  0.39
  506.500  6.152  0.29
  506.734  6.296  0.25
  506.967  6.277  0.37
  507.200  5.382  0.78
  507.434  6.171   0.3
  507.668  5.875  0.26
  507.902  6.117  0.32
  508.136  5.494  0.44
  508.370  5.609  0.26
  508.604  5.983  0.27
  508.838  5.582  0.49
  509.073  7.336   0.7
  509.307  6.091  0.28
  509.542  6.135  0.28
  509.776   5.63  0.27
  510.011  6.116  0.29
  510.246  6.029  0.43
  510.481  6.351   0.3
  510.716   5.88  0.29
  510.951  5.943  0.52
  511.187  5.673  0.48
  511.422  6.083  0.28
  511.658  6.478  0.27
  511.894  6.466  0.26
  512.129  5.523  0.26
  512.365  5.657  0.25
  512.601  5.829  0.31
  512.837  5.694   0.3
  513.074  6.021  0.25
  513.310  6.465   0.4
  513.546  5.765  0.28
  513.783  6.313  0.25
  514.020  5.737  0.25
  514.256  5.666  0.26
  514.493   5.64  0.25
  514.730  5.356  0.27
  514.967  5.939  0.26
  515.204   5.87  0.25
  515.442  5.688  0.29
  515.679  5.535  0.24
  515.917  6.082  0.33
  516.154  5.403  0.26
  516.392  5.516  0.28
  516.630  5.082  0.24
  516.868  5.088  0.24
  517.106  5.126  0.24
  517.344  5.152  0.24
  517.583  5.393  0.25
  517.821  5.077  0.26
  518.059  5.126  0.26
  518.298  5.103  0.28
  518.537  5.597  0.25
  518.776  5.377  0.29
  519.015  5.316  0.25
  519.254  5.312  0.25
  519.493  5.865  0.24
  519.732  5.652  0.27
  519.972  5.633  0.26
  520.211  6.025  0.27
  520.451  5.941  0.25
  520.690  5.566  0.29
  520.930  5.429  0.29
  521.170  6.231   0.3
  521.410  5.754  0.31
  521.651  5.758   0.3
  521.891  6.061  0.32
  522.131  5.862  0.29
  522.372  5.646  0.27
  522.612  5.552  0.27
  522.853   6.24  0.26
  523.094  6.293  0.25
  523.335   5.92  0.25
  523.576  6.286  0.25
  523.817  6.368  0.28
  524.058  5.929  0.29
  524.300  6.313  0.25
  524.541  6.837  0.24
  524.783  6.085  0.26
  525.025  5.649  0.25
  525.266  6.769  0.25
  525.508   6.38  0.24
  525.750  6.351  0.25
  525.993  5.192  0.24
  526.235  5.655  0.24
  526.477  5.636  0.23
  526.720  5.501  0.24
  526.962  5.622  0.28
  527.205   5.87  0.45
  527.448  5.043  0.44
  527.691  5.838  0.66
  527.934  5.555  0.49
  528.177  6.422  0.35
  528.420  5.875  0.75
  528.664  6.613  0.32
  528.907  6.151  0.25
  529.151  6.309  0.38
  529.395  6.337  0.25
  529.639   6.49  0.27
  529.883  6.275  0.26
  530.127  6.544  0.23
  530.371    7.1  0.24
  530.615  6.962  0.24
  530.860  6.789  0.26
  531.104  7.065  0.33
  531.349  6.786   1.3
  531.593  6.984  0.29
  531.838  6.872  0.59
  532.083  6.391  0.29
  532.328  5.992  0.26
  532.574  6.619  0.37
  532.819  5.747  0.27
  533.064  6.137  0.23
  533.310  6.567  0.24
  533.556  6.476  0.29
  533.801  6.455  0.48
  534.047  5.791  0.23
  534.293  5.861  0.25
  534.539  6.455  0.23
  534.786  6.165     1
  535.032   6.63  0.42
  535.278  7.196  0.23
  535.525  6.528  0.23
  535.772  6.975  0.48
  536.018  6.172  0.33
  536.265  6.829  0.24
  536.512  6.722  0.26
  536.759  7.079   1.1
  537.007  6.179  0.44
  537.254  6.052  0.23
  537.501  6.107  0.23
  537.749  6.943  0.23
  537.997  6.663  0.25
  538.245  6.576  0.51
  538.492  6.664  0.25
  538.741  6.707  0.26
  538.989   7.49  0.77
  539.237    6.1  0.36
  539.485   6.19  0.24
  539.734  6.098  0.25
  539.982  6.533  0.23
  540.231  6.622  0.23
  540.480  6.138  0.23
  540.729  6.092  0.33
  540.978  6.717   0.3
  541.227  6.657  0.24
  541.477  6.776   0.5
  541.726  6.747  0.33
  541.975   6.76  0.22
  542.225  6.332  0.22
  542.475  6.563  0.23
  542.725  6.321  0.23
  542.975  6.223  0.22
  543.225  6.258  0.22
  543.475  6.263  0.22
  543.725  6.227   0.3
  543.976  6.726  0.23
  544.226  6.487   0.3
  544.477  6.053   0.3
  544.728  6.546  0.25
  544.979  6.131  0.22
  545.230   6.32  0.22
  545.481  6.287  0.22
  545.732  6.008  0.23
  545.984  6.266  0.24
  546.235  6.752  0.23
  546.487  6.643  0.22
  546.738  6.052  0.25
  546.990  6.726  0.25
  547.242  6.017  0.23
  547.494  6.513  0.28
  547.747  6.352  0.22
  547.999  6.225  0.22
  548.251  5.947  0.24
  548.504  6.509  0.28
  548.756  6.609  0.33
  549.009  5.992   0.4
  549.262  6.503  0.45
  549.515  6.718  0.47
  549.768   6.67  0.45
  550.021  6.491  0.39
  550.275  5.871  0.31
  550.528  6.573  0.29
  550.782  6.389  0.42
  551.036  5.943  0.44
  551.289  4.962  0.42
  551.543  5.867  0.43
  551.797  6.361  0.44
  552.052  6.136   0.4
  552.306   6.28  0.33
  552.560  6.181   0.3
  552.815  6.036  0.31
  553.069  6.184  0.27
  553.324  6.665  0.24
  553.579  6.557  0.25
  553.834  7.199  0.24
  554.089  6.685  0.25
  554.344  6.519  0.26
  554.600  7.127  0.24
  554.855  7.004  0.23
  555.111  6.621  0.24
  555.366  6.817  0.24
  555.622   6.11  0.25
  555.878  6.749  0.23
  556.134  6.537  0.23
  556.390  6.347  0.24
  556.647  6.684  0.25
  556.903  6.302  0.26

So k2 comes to 539.734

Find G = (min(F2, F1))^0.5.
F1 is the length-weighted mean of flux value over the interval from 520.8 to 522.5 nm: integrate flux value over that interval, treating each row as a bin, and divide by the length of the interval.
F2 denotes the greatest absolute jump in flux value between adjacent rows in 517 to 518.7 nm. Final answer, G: 0.70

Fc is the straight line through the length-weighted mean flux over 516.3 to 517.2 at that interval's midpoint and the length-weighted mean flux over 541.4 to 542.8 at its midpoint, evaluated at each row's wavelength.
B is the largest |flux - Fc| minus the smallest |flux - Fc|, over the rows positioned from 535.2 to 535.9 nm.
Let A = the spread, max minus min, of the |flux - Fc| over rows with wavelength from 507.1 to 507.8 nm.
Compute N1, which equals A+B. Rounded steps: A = 0.78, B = 0.68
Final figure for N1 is 1.46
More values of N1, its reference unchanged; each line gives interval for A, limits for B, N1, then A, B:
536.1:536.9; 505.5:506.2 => 1.09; 0.34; 0.74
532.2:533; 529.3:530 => 0.72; 0.50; 0.23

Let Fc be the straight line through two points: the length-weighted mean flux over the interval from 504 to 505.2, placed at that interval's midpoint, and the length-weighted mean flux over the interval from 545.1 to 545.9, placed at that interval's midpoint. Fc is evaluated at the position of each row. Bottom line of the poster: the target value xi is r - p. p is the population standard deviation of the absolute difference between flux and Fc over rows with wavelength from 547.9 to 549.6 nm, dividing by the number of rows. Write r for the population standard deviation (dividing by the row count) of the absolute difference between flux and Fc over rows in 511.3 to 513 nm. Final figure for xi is 0.02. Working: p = 0.135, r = 0.16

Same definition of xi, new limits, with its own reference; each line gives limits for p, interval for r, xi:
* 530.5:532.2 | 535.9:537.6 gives 0.15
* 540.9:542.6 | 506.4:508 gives 0.00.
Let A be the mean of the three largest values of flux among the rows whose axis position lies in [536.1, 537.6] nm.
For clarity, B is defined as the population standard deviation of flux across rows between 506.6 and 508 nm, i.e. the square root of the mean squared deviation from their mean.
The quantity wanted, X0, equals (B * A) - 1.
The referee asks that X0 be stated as 1.2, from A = 6.9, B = 0.32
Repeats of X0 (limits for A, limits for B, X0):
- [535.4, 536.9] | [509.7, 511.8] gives 0.8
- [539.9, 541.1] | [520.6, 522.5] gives 0.6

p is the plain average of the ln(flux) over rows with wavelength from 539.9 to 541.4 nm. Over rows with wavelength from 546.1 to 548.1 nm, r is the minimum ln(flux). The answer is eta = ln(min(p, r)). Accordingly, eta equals 0.585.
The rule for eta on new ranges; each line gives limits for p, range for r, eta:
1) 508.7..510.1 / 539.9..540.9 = 0.592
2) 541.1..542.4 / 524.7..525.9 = 0.549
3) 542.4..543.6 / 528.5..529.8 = 0.597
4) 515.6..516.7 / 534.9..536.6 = 0.535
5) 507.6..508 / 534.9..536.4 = 0.583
